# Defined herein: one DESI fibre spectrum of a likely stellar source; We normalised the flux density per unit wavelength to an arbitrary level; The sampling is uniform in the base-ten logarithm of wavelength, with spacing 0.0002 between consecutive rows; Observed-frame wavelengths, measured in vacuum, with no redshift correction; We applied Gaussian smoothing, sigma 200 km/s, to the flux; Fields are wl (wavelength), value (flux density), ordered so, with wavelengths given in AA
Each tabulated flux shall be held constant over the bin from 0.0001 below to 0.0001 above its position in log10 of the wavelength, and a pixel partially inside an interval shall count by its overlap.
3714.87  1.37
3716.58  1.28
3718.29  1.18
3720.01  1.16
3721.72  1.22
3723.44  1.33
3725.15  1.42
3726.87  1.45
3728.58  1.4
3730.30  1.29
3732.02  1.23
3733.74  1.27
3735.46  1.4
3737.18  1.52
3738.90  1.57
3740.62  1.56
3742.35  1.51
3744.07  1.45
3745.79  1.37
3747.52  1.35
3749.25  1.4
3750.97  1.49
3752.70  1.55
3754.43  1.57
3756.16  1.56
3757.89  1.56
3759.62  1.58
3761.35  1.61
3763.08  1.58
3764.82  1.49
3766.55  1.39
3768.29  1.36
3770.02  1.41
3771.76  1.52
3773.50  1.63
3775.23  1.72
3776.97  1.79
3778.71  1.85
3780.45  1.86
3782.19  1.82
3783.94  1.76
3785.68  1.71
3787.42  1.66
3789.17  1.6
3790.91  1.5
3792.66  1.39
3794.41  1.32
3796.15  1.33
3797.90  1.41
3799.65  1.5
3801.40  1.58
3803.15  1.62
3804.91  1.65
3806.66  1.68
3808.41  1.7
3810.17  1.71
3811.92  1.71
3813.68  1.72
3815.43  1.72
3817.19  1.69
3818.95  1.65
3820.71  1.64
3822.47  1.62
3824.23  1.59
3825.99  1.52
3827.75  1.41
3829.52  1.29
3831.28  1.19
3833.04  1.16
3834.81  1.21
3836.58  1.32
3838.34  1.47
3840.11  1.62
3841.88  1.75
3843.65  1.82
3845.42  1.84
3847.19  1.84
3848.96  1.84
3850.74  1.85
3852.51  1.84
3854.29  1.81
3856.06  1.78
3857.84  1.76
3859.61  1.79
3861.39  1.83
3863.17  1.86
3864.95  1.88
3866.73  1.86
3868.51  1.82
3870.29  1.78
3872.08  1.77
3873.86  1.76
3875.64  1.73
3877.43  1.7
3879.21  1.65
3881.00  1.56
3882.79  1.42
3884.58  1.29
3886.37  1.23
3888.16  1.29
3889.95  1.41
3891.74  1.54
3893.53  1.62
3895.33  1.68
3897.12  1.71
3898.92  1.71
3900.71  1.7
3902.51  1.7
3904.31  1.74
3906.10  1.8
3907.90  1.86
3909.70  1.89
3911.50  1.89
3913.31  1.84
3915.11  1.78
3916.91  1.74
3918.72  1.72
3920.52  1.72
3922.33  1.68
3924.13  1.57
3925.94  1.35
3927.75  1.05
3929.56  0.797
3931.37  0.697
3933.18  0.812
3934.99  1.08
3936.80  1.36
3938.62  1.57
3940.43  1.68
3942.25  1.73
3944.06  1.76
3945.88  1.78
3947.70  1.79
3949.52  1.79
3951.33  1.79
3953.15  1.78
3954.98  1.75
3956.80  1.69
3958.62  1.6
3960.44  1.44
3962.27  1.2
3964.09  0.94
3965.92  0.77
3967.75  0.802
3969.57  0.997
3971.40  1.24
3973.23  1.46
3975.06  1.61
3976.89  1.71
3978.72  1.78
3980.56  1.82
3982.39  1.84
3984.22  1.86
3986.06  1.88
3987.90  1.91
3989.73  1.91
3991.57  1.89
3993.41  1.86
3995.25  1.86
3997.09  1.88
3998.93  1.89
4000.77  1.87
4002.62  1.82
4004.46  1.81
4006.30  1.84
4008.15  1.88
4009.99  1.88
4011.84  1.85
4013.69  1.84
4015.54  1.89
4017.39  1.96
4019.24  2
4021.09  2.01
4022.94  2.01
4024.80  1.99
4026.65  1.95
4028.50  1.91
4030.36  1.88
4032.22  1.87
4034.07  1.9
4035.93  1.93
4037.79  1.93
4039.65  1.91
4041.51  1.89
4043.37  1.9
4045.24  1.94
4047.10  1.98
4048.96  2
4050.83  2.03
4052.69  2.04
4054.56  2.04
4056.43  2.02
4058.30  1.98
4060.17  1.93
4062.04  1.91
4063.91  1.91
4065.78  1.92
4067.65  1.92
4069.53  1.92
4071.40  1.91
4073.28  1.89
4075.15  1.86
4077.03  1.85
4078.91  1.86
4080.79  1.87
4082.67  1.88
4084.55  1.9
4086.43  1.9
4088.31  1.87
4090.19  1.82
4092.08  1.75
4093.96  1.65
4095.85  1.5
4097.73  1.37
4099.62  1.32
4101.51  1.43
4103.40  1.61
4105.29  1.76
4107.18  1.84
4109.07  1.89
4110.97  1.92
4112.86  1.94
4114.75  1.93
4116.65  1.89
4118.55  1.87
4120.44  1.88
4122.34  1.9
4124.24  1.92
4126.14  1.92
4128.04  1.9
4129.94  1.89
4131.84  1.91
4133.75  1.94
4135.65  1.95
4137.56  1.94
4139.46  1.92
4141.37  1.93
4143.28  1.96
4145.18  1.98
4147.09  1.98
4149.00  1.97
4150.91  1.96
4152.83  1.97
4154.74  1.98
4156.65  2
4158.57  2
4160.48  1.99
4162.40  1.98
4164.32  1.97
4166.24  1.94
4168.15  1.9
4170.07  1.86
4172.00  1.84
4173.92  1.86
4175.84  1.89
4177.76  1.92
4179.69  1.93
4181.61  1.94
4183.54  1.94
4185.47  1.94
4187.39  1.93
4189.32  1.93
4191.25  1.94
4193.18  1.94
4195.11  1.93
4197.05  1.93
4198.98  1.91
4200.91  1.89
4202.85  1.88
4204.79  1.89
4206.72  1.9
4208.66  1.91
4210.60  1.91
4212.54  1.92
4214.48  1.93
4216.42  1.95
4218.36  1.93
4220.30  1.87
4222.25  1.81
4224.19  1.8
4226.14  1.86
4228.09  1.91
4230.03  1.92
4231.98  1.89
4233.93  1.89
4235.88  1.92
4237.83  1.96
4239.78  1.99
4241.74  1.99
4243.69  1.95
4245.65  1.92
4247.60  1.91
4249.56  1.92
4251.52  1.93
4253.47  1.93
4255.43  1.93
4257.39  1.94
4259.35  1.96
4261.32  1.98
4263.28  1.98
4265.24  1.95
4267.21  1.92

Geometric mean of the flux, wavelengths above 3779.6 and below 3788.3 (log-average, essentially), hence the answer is 1.76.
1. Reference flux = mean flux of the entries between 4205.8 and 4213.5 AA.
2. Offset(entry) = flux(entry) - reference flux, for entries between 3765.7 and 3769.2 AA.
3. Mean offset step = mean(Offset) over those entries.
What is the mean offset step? -0.5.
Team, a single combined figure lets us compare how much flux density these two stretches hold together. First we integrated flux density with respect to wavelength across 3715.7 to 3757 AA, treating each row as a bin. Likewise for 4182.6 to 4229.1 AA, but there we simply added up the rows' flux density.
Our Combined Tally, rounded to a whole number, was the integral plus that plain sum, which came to 103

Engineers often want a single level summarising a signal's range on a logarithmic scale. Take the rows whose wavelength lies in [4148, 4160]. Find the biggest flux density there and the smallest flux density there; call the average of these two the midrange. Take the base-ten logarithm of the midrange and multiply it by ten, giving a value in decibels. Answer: 3.0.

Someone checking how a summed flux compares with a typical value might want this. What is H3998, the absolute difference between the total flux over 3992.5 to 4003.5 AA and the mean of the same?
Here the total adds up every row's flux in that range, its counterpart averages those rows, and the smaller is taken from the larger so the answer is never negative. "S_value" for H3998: 9.3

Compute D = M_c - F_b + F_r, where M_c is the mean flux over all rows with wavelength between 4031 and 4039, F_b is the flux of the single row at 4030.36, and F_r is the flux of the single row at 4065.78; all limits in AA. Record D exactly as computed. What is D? 1.95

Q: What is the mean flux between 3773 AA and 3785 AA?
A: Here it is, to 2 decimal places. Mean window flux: 1.78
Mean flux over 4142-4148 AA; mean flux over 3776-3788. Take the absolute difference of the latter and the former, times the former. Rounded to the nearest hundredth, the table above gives 0.38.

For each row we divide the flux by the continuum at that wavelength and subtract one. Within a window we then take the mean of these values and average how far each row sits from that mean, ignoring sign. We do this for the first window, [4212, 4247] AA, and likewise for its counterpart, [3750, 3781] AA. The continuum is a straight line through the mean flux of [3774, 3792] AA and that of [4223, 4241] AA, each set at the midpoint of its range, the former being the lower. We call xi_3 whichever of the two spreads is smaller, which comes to 0.020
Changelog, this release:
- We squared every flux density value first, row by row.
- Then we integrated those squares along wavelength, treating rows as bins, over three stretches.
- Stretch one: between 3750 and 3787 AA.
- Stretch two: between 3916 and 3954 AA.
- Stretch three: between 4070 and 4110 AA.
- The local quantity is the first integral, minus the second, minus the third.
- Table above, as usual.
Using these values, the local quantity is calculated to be -116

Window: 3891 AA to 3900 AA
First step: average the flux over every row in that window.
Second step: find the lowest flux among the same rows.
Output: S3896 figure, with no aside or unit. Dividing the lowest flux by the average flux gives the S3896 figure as 0.93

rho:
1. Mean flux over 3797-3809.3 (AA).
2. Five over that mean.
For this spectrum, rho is 3.1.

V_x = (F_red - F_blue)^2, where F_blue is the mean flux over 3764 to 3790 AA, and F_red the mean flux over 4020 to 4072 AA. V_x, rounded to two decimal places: 0.10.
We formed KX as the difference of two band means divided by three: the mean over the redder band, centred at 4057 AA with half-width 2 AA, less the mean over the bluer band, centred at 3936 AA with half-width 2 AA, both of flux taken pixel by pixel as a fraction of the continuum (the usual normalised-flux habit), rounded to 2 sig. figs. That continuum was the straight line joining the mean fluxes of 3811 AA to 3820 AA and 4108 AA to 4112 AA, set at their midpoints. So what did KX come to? 0.13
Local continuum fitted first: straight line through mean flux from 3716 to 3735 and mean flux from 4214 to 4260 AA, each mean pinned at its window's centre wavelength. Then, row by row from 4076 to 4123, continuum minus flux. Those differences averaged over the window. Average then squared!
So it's 0.001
